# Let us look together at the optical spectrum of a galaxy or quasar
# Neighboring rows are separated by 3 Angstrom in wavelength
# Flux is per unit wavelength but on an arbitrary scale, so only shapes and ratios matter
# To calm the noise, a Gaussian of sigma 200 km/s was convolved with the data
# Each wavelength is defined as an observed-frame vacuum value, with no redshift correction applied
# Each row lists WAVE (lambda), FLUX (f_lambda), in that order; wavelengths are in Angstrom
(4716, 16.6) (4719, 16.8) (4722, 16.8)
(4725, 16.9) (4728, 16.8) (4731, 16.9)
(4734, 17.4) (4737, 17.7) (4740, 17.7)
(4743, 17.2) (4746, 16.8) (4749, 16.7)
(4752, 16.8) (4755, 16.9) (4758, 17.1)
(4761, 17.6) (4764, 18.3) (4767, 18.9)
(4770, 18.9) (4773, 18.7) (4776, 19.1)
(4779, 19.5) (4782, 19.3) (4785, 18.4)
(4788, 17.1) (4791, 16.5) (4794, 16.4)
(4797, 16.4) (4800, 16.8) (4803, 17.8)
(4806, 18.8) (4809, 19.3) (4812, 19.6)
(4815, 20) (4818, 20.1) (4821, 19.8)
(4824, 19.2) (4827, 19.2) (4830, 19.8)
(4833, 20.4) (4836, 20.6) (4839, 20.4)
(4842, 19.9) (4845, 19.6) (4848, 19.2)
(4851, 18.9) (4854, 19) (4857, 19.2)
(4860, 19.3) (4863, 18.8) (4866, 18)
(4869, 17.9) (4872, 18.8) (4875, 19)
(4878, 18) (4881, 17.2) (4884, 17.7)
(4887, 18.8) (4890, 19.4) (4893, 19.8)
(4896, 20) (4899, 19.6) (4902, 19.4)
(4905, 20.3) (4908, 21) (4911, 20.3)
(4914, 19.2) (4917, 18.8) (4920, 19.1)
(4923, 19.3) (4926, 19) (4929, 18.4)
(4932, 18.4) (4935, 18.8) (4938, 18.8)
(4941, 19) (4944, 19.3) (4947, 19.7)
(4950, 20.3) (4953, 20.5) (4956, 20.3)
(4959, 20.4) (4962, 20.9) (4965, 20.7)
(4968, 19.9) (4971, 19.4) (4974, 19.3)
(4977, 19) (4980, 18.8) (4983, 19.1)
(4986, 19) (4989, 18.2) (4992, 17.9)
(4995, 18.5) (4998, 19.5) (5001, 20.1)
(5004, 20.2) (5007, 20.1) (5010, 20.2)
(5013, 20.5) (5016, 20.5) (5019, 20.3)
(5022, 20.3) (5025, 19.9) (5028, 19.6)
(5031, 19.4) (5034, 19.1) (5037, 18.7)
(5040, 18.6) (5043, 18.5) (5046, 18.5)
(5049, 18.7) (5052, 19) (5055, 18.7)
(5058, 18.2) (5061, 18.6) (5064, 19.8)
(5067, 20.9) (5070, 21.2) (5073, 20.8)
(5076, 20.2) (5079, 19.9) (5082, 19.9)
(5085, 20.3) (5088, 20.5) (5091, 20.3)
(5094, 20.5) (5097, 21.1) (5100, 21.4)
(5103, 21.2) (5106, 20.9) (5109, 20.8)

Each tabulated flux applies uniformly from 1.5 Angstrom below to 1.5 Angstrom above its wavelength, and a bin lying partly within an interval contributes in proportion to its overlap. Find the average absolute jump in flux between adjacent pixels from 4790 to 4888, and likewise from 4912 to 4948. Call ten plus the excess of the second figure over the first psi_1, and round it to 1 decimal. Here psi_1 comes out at 9.8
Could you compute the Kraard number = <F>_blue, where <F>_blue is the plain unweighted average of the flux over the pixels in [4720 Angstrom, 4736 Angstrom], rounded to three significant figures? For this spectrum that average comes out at 17.0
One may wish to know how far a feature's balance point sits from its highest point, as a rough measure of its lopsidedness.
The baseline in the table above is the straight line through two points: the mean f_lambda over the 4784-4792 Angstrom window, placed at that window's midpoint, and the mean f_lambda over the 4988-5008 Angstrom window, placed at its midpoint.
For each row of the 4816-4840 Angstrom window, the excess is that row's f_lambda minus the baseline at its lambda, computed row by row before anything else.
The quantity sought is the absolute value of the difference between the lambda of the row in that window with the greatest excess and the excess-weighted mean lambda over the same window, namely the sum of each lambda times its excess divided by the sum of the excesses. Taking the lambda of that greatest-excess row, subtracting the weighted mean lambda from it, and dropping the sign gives 6.8 Angstrom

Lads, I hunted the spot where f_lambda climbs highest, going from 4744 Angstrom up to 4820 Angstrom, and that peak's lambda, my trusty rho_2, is 4818 Angstrom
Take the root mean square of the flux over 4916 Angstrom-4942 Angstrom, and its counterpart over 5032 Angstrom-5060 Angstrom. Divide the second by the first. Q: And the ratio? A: 0.99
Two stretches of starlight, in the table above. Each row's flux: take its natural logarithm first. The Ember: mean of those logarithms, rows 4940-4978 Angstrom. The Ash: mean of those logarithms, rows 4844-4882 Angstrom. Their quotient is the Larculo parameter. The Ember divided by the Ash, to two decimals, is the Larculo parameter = 1.02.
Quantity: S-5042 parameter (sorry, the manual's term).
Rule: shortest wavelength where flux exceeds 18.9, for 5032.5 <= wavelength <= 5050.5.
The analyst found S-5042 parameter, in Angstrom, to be 5034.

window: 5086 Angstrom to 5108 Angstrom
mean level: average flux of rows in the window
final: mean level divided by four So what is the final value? 5.21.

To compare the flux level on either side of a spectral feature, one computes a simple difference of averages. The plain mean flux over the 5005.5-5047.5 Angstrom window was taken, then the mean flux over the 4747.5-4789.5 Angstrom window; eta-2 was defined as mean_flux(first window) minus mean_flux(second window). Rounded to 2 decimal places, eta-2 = 1.49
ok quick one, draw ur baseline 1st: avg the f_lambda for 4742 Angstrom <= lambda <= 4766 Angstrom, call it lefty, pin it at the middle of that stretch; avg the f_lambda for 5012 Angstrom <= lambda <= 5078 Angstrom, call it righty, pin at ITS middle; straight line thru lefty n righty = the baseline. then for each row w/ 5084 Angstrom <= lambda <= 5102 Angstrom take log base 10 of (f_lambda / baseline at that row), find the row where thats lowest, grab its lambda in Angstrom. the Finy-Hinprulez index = 5091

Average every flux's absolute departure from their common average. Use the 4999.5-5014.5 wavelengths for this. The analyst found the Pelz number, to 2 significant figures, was 0.11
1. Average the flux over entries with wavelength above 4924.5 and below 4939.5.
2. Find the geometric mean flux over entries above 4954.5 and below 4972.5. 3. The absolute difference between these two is 1.6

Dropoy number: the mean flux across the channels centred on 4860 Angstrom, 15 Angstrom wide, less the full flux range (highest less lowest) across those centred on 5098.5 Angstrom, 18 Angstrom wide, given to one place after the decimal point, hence 17.8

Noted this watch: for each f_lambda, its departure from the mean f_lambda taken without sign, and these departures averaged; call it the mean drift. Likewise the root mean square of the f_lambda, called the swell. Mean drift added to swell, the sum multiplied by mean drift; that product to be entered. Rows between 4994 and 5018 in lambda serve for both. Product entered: 10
